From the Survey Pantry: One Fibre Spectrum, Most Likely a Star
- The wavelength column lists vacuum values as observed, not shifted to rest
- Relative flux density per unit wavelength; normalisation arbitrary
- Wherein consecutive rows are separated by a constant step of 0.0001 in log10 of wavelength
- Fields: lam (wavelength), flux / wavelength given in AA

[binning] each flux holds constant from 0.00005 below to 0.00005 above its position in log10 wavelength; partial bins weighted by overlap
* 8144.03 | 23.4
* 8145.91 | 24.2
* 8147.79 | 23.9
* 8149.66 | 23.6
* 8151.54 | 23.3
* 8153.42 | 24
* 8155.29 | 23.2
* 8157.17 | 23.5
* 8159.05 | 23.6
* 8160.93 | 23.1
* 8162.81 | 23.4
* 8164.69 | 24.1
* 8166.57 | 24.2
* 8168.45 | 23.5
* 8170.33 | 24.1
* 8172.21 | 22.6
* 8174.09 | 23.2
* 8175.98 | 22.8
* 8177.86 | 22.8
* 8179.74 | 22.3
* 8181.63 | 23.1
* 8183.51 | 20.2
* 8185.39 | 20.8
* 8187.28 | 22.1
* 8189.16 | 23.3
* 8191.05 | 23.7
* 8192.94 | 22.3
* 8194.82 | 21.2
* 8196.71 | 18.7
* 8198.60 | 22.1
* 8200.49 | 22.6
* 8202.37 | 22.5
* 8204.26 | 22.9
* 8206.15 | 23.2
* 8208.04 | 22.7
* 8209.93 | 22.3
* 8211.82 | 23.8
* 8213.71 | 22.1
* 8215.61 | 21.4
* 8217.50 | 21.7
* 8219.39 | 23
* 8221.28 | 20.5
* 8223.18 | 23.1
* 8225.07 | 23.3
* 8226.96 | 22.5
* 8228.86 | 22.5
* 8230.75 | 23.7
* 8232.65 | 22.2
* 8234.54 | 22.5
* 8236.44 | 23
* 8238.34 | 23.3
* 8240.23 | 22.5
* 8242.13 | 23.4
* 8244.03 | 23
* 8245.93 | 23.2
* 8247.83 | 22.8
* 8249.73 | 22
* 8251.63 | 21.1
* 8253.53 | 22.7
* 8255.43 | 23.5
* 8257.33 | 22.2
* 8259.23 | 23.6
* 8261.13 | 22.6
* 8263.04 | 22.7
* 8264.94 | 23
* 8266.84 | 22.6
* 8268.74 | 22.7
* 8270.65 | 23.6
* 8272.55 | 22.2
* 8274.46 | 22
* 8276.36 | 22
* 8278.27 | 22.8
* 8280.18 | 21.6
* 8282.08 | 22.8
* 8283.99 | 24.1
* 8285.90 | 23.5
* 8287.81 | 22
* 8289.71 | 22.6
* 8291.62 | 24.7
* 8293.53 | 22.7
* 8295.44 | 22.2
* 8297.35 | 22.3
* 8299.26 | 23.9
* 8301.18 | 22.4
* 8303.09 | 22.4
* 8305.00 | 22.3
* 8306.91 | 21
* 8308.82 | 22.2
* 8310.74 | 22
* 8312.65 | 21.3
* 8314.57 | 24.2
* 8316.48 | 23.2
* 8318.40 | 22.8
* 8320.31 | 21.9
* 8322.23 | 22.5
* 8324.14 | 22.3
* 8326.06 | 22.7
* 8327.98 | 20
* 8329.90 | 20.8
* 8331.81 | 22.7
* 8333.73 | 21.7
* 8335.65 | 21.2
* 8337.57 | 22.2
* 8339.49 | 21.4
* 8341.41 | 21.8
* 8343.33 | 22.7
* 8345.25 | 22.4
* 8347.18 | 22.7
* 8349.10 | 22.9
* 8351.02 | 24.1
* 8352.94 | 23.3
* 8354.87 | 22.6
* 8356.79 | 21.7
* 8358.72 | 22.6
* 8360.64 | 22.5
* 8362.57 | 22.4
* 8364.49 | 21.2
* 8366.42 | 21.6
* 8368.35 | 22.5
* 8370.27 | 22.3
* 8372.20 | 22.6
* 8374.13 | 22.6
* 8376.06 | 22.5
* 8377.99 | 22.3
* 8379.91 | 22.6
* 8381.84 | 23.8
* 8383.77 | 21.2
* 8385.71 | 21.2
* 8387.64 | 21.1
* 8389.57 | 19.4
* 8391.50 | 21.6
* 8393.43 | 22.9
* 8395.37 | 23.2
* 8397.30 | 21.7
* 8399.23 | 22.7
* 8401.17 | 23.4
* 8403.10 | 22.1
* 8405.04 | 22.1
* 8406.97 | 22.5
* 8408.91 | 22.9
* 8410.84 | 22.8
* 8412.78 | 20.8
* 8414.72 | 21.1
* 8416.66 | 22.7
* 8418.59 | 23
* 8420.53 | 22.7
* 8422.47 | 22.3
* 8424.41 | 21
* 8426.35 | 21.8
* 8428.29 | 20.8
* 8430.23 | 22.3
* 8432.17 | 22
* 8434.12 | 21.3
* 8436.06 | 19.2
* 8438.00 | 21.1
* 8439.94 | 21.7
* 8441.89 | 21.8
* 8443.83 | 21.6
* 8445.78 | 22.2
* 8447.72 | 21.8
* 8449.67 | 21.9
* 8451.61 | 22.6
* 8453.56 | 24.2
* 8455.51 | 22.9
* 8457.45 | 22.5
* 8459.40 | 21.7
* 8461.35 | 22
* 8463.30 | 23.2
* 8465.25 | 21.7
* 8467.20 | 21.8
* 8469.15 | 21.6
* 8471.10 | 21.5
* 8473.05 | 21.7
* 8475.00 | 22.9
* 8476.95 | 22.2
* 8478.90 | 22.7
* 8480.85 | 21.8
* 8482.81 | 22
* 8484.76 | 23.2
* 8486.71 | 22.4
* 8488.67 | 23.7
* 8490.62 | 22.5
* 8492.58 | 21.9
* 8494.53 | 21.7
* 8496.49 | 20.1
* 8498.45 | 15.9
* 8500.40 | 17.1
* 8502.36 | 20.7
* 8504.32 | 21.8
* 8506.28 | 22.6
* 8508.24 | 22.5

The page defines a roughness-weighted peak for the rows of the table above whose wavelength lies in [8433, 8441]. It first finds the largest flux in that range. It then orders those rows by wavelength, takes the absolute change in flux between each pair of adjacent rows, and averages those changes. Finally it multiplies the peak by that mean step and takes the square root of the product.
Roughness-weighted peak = 5.8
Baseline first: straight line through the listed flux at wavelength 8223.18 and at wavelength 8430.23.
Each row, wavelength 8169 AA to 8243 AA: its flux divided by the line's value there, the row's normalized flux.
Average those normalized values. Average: 0.970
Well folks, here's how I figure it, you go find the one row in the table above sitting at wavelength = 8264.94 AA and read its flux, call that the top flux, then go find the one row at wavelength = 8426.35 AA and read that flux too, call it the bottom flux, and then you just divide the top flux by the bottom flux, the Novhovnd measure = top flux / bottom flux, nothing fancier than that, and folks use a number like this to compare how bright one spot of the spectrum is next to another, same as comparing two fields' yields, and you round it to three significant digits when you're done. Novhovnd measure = 1.06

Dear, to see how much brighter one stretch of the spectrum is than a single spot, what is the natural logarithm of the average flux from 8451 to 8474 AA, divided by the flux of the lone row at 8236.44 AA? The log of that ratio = -0.03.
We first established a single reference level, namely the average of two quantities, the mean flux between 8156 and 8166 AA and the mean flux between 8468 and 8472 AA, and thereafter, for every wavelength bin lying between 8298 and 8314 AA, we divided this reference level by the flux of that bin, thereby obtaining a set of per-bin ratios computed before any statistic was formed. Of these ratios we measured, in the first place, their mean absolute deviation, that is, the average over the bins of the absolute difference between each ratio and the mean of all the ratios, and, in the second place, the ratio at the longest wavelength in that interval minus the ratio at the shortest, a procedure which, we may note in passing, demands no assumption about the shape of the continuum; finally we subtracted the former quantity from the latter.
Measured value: 0.09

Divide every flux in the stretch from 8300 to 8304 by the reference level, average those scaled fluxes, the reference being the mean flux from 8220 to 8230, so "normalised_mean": 1.00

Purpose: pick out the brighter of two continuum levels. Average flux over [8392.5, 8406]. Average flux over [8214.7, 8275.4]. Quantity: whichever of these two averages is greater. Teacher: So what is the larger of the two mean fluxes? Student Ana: 22.6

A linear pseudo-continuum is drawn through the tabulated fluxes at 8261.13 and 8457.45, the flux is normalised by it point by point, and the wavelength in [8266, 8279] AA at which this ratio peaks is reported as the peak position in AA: 8270.65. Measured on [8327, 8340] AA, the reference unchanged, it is 8331.81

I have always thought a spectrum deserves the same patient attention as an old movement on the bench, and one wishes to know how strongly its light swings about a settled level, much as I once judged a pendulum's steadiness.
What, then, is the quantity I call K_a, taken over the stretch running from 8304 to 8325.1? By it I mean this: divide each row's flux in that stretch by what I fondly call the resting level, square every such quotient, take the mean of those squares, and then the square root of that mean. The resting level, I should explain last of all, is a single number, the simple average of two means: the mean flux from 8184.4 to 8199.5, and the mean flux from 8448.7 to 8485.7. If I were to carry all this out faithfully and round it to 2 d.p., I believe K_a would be 1.01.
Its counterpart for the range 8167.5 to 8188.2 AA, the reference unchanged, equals 1.02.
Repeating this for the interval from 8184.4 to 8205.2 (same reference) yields 1.00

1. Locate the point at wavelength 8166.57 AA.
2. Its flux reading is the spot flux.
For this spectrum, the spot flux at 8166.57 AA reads 24.2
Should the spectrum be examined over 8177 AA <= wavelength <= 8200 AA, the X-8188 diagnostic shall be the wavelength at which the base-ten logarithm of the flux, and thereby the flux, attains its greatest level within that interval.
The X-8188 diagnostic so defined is 8191.05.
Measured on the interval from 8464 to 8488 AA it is 8484.76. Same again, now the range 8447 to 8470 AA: 8453.56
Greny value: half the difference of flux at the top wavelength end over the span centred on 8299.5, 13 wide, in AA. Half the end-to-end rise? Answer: -0.20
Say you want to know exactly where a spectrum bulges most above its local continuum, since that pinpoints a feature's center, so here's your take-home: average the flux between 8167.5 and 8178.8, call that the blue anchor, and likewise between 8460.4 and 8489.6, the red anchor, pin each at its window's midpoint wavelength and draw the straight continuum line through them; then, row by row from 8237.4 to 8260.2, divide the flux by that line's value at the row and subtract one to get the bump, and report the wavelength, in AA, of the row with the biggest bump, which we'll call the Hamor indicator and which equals 8259.23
